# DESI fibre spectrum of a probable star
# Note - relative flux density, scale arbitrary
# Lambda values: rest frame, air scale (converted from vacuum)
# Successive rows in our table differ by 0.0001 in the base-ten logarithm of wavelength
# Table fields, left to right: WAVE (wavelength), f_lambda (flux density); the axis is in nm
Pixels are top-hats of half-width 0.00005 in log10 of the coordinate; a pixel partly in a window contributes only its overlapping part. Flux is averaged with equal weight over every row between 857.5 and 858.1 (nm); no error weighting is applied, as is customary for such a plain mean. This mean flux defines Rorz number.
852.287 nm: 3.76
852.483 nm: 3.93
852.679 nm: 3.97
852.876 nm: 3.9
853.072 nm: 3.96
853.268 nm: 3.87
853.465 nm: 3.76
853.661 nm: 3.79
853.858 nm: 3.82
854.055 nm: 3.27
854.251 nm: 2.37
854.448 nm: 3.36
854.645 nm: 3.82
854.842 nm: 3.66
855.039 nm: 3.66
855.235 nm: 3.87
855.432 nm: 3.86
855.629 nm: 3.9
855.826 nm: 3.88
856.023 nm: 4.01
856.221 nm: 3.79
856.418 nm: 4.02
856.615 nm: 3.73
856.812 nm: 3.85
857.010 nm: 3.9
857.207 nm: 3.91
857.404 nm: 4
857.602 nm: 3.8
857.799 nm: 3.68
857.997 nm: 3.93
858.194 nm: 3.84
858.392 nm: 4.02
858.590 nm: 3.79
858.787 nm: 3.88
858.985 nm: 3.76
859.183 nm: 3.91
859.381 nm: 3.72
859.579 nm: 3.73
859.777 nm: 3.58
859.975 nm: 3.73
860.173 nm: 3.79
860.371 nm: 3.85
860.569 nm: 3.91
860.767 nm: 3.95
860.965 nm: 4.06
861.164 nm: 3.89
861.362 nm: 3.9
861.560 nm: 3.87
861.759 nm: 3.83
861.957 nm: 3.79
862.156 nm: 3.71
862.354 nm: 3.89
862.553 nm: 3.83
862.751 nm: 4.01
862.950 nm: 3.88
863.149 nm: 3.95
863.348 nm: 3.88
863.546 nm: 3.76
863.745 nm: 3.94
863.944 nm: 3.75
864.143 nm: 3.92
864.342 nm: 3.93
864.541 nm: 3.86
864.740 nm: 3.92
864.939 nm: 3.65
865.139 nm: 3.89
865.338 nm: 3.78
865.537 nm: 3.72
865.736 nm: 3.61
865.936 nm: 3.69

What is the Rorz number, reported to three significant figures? 3.80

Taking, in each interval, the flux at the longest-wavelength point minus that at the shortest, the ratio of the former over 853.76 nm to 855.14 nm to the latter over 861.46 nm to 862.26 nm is 1.0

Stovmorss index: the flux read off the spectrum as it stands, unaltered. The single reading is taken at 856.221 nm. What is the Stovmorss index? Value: 3.79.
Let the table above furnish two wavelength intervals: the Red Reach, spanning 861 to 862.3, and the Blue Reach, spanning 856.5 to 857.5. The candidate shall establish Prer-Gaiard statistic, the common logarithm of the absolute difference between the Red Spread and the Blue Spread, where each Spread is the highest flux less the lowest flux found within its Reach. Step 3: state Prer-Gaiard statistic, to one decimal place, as -1.1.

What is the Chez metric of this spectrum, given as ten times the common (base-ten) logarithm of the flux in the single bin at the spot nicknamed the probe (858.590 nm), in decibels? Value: 5.79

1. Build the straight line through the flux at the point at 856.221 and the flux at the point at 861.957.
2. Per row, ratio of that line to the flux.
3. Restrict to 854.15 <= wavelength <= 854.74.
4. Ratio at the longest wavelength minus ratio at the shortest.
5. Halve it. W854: -0.304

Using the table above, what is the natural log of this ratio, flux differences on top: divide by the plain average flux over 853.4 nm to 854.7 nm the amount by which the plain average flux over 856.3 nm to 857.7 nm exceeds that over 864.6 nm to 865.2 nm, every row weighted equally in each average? -3.9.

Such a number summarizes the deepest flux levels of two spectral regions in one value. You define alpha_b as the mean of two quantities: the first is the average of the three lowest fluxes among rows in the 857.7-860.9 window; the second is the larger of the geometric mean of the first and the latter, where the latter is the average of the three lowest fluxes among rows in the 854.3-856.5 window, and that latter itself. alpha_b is 3.63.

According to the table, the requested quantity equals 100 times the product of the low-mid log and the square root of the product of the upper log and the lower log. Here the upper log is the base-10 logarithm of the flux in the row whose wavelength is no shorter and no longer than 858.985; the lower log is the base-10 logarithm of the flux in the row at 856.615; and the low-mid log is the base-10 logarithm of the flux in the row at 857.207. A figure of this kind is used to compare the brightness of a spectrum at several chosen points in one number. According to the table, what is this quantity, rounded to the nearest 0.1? 34.0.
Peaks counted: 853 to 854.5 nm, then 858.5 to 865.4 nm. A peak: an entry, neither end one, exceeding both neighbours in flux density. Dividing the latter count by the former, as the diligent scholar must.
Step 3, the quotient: 12.0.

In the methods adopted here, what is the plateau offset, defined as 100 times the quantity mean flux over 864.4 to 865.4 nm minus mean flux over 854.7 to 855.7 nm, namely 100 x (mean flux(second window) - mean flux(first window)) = 3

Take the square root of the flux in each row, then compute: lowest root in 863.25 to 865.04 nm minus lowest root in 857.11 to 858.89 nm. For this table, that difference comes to -0.01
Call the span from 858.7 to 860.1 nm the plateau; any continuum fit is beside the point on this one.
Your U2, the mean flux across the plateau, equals 3.76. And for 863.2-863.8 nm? 3.86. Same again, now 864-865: 3.86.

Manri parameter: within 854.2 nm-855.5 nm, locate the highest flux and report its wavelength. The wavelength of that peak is 855.235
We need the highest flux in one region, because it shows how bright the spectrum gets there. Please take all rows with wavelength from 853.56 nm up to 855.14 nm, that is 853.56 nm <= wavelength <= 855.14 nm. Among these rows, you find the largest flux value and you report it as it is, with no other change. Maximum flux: 3.82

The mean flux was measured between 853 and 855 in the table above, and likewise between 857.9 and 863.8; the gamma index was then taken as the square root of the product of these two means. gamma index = 3.71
